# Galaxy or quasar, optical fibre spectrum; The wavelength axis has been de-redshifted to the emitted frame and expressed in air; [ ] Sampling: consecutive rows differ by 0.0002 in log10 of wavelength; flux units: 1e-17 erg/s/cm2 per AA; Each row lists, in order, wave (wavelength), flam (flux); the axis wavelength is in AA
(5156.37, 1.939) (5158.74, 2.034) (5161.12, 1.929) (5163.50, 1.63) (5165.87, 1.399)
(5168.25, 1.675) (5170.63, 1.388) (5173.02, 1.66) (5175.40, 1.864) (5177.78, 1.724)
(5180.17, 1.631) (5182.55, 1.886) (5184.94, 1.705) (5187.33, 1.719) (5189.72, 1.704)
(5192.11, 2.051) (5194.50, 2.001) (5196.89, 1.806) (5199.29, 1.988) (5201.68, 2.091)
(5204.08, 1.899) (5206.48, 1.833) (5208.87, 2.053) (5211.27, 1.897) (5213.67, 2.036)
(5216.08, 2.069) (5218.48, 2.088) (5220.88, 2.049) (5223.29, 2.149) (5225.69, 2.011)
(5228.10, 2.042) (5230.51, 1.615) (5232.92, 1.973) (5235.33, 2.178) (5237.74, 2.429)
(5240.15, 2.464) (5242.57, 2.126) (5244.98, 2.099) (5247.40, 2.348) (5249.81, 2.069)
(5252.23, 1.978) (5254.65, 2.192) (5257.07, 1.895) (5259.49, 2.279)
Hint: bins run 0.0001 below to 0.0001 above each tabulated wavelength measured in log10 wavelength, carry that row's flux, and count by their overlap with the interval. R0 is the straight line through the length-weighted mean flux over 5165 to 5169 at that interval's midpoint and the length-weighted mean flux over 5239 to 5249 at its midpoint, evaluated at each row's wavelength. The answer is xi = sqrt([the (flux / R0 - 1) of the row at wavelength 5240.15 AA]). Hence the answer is 0.34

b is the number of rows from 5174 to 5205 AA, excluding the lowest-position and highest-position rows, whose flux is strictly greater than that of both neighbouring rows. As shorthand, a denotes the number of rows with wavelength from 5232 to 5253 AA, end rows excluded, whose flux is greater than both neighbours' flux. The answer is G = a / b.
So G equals 0.5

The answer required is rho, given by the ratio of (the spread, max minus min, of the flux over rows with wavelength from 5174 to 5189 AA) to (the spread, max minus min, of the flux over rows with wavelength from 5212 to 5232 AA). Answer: 0.48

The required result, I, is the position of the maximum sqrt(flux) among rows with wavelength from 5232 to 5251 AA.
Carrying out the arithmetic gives 5240.15 AA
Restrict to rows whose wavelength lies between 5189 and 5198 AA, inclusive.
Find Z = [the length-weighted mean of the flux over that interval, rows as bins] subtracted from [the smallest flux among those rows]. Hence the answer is -0.20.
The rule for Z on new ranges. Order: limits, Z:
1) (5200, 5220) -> -0.16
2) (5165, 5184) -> -0.27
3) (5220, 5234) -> -0.36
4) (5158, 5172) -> -0.28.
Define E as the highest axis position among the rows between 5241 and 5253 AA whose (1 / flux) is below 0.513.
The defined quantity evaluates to 5252.23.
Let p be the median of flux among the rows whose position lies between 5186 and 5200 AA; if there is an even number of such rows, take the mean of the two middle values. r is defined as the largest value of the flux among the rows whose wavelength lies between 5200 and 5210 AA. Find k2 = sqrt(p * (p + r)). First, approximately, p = 1.9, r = 2.091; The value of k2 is 2.75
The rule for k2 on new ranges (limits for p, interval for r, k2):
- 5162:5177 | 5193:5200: 2.45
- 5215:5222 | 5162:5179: 2.85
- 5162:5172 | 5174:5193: 2.32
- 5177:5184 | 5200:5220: 2.56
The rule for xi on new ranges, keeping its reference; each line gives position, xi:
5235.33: 0.06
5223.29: 0.21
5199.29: 0.29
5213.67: 0.19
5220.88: 0.08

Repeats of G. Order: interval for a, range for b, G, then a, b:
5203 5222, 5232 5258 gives 0.7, 2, 3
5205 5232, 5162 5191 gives 1.0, 4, 4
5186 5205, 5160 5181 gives 1.0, 2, 2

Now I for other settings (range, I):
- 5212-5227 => 5223.29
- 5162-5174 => 5168.25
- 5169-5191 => 5182.55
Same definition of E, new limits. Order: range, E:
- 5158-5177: 5158.74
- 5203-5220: 5218.48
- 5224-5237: 5235.33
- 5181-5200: 5199.29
